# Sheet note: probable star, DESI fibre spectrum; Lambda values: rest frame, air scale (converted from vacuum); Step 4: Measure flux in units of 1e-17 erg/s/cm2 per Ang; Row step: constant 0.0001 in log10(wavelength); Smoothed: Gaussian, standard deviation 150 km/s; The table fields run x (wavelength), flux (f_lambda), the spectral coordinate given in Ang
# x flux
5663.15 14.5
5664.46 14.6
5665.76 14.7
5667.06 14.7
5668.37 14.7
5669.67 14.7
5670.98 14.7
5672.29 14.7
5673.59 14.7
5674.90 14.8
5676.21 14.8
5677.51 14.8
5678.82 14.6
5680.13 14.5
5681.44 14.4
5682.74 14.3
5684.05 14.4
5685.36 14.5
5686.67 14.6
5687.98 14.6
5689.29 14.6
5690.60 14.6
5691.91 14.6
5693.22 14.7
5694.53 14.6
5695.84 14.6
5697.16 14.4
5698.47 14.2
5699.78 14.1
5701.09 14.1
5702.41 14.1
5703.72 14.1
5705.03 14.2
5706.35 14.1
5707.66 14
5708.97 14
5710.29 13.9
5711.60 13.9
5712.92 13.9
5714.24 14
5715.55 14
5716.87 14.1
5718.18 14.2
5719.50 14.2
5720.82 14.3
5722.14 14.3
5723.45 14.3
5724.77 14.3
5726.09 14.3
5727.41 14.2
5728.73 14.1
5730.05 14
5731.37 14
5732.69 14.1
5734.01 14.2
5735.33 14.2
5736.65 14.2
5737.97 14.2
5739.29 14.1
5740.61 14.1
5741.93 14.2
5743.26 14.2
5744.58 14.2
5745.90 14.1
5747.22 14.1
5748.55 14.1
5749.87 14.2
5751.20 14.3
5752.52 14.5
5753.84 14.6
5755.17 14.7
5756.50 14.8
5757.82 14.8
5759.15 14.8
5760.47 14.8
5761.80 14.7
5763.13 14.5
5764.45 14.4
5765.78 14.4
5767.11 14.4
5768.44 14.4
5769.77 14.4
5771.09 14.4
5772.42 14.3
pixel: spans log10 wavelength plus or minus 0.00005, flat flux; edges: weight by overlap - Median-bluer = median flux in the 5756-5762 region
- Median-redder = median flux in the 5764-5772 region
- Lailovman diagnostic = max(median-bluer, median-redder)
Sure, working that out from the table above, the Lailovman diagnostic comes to 14.8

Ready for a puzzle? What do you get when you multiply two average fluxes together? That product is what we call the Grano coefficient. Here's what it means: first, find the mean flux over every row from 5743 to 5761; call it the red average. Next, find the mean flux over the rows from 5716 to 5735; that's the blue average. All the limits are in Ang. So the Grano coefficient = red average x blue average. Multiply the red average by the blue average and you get 204.9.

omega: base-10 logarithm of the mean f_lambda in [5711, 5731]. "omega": 1.15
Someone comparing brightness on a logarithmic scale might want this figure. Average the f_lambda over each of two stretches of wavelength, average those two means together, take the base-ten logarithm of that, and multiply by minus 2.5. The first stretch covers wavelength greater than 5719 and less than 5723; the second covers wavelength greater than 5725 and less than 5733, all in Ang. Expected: -2.88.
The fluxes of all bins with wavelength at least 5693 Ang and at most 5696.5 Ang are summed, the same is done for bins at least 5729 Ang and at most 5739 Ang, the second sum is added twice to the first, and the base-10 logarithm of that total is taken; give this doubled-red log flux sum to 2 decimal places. 2.38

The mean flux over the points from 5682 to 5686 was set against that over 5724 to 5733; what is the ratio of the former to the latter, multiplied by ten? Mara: 10.2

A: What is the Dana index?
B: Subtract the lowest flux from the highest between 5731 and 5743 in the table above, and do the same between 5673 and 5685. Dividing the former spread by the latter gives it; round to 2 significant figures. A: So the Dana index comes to 0.40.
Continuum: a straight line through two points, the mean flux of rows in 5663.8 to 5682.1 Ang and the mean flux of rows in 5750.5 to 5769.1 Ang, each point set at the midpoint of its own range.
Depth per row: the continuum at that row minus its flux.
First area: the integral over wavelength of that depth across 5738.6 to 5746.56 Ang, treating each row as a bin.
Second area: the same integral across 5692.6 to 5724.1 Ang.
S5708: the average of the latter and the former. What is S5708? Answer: 8.9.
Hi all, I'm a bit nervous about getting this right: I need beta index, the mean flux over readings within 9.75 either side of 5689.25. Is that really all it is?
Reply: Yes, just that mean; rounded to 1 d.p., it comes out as 14.5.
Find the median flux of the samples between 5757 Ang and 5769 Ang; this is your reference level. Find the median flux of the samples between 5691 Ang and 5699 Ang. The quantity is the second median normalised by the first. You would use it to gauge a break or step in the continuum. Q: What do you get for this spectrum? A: 1.01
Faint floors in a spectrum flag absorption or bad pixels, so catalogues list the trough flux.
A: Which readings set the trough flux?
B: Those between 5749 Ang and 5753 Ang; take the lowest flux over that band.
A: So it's 14.2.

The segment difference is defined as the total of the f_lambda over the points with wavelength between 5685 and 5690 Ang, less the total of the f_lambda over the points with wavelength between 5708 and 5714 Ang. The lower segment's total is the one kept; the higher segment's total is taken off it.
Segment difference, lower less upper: 2.6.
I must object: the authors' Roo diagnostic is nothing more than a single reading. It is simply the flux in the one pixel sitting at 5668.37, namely 14.7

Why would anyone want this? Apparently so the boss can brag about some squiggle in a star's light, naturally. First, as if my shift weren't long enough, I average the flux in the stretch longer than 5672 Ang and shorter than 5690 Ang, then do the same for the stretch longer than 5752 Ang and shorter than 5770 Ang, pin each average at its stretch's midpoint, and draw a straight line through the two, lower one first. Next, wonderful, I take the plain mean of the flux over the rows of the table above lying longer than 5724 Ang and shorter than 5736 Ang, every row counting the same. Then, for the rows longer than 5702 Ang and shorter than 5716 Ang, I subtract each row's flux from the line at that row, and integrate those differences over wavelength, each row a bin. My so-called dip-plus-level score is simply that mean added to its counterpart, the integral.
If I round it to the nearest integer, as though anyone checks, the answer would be 22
